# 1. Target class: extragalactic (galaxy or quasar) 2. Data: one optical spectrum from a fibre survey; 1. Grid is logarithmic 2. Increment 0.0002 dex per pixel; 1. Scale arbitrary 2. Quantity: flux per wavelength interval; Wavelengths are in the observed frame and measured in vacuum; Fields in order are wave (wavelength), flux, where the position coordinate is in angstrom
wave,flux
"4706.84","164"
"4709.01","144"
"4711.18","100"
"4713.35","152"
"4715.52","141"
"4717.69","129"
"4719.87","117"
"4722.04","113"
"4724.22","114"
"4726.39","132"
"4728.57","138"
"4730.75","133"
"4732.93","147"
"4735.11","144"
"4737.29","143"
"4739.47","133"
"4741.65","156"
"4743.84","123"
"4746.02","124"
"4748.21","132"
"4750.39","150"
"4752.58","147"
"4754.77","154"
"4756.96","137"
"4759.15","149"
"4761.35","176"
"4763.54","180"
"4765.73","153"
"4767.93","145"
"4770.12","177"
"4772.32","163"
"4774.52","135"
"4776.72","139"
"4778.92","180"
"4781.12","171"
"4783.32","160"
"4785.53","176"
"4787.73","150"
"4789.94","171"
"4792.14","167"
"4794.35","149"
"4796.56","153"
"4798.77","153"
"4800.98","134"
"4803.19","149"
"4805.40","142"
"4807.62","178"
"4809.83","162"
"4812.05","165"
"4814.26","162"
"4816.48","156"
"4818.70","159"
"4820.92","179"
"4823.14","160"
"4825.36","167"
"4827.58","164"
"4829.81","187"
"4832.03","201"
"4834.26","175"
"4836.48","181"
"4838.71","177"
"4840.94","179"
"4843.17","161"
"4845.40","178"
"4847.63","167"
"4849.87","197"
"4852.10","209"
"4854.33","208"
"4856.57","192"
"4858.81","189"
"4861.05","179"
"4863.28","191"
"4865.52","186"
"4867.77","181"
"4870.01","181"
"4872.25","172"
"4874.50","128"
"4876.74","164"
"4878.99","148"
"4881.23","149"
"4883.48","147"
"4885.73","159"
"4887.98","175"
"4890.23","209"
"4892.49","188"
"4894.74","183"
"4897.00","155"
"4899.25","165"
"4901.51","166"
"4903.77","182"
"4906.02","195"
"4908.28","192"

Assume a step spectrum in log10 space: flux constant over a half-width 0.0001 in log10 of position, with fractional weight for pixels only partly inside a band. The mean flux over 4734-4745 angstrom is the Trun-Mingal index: 140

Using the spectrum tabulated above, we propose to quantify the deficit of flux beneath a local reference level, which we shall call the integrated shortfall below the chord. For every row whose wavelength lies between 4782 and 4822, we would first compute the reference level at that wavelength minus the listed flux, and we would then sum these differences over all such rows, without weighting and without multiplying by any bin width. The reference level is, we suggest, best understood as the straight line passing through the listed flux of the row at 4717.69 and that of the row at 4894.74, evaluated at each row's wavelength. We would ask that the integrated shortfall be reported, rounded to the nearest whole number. -80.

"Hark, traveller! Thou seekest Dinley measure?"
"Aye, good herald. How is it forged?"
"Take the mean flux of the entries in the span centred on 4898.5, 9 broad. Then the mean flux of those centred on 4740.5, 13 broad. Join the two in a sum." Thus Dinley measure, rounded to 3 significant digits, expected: 304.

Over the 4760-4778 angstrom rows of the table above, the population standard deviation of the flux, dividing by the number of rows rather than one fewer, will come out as 17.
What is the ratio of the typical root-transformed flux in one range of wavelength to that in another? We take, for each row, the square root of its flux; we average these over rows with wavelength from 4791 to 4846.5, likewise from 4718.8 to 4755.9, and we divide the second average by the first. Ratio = 0.90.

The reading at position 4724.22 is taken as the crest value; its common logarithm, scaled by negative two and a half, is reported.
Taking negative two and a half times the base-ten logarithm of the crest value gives -5.1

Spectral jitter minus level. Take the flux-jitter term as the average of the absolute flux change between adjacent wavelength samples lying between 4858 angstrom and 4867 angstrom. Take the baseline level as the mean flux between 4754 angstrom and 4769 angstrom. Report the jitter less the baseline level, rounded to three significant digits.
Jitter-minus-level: -147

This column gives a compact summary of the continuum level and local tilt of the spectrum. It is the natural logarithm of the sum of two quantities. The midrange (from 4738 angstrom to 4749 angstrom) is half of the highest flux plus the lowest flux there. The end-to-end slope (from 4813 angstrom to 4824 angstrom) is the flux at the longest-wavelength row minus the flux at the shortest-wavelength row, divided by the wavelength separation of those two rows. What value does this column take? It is 4.94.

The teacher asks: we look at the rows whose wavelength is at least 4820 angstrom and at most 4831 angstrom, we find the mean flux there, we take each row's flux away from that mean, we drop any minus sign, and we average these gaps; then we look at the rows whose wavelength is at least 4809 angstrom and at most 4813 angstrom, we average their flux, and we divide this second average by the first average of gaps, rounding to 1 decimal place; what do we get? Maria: 17.6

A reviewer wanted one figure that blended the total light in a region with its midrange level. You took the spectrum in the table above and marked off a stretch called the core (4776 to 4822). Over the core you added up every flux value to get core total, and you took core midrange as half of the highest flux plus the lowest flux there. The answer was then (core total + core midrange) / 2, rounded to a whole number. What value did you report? 1756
